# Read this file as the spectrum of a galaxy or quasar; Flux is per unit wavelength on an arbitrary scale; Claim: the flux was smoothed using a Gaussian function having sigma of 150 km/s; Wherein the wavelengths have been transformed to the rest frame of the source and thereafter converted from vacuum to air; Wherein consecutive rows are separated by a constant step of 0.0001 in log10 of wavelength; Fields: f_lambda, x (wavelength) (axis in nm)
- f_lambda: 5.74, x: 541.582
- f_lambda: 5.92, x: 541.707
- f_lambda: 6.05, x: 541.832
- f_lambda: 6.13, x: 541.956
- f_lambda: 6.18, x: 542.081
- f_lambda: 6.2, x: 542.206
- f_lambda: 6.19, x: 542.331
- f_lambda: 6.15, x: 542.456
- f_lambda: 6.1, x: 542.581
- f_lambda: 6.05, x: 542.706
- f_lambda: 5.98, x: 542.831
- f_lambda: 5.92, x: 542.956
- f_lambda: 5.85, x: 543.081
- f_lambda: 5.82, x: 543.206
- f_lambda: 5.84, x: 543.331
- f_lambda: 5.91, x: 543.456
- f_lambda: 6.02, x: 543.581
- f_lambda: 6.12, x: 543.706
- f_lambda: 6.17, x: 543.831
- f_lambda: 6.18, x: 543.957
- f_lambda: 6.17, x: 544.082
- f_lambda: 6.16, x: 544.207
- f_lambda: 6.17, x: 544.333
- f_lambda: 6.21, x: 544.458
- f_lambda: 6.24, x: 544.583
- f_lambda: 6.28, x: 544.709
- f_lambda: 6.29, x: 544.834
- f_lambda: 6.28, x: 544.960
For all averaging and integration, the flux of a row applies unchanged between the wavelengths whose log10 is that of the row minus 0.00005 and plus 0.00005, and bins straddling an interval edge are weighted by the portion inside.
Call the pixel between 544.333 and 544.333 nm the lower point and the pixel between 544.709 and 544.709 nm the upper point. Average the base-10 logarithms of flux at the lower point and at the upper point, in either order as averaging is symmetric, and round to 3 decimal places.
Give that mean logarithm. 0.794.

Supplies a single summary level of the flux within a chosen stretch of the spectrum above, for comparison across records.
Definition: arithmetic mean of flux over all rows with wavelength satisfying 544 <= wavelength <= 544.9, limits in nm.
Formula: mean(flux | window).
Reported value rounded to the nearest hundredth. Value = 6.22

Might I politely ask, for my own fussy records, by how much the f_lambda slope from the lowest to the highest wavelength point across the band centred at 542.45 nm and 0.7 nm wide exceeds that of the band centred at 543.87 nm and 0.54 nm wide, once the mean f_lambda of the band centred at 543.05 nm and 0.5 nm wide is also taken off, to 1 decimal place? -6.3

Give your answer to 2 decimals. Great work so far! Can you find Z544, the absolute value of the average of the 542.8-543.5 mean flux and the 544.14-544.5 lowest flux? 6.02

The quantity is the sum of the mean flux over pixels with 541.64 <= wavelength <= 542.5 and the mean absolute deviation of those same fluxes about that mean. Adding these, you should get 6.19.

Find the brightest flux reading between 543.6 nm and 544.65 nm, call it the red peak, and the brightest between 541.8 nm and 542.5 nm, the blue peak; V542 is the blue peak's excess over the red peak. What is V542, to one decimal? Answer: 0.0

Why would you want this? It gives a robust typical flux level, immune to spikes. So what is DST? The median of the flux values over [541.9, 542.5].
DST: 6.18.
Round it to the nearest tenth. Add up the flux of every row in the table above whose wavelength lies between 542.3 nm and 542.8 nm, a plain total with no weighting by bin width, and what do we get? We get 24.5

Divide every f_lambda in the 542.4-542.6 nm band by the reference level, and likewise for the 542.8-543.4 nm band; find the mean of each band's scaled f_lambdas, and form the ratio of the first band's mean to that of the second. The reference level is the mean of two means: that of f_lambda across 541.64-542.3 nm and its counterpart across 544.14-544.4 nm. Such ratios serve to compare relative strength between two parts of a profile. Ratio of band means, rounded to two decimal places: 1.04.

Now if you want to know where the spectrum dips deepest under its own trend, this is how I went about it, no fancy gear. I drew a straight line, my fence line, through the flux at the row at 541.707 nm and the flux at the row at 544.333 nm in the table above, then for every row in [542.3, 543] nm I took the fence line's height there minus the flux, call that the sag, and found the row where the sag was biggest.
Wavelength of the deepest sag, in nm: 542.956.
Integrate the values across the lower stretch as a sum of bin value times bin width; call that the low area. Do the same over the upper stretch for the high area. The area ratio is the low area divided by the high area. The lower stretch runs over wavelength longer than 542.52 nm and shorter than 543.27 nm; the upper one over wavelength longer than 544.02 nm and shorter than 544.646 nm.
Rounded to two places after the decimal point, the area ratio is 1.15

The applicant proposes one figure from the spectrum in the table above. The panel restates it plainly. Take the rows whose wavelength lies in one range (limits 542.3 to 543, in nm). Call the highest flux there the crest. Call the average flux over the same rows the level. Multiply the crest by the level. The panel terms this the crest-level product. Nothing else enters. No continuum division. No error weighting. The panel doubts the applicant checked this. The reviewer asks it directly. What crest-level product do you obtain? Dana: 37.5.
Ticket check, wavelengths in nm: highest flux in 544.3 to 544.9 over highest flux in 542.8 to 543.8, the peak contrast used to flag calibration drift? 1.03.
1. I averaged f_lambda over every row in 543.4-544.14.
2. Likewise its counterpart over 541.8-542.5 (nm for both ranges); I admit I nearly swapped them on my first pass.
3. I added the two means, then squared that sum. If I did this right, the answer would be 150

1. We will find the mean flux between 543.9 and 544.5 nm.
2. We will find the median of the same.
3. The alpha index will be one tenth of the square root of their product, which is 0.617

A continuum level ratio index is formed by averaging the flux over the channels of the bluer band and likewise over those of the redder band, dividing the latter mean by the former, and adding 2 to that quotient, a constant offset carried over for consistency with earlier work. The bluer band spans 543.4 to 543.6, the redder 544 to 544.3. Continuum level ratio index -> 3.03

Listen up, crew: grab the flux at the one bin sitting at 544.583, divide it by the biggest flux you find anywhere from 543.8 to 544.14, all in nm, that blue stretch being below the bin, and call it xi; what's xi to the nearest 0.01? 1.01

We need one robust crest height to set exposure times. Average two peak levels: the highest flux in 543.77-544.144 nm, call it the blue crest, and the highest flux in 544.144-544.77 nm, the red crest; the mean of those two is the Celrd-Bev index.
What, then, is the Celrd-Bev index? 6.23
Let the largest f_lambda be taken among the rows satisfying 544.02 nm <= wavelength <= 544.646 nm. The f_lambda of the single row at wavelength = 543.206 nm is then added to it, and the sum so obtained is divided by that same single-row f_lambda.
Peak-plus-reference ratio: 2.072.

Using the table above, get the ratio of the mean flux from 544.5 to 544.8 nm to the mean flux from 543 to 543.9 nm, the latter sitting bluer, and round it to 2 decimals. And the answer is 1.05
